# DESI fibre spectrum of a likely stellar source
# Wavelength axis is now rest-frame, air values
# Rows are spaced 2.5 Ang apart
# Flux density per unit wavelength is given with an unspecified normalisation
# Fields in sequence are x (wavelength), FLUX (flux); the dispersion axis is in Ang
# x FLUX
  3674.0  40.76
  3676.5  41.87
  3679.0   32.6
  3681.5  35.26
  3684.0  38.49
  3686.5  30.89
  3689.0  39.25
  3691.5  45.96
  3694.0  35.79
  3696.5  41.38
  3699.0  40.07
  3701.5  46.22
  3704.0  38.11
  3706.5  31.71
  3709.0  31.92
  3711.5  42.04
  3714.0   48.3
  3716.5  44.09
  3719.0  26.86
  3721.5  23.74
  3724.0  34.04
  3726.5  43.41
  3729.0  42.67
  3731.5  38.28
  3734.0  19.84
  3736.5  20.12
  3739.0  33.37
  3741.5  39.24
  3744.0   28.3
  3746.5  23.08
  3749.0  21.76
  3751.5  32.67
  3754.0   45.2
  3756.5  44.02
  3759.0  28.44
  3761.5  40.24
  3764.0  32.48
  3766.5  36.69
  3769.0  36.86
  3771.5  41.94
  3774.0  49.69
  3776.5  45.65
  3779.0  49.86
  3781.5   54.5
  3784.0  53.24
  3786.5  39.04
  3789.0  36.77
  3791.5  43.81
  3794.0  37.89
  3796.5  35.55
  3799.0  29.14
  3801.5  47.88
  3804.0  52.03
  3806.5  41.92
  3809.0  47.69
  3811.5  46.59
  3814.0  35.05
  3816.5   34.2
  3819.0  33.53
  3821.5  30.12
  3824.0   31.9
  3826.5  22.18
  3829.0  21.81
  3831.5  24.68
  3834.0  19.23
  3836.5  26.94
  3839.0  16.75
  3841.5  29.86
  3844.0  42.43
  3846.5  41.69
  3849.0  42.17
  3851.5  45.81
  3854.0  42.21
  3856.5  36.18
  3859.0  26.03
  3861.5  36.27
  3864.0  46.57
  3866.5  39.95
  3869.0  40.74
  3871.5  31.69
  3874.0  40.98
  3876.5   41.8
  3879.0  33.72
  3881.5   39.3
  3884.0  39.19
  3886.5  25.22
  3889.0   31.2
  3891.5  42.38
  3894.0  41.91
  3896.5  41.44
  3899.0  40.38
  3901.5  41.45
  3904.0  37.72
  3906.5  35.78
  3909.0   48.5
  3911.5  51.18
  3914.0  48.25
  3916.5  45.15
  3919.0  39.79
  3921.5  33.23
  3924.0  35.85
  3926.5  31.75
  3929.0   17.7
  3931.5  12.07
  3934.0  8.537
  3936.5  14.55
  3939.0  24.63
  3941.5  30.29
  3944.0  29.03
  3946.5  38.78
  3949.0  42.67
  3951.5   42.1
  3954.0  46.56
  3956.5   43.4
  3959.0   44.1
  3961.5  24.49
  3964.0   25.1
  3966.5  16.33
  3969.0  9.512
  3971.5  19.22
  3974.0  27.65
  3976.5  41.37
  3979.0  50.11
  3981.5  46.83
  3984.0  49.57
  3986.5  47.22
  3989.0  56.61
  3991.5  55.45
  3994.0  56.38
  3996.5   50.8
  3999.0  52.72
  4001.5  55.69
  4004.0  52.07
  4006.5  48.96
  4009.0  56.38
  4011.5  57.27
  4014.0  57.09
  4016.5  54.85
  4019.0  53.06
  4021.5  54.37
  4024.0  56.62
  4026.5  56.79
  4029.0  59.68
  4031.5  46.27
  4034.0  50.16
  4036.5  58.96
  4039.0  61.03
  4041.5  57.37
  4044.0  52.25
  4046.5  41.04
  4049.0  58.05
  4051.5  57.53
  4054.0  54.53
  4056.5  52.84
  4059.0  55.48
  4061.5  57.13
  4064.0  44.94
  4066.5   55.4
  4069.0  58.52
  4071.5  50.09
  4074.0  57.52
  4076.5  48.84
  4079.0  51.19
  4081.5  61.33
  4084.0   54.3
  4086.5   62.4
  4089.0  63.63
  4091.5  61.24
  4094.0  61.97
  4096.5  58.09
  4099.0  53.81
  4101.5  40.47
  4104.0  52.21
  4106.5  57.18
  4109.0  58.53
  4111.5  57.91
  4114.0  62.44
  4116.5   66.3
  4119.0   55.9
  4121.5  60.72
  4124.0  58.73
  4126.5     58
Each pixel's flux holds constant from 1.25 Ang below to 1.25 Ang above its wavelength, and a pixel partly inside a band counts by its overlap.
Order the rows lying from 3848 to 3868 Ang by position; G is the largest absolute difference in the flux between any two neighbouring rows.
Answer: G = 10.3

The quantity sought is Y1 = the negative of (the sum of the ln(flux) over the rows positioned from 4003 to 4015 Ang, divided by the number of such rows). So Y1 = -3.99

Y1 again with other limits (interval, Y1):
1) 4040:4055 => -3.97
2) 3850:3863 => -3.60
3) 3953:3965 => -3.56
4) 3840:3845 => -3.57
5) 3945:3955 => -3.75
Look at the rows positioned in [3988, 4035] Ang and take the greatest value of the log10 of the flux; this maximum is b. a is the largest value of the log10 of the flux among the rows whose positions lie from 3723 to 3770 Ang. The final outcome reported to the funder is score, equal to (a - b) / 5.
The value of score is -0.0241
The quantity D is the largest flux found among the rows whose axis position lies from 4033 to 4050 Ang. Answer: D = 61.03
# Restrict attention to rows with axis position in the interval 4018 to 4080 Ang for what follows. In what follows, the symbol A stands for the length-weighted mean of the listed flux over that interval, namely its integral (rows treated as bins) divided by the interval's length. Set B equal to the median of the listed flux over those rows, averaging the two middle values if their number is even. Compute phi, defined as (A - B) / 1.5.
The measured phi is -0.9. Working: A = 54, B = 55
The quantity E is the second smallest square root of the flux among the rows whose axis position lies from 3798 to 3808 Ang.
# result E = 6.47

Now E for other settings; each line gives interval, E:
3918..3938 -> 3.47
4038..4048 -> 7.23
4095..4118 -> 7.23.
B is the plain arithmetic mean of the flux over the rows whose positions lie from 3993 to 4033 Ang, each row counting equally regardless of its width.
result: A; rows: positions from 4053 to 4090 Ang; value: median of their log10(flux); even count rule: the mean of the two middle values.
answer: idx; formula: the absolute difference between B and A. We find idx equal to 53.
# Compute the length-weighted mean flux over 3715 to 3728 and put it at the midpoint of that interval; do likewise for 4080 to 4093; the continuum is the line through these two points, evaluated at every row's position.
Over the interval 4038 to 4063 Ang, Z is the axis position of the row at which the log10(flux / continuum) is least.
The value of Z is 4046.5 Ang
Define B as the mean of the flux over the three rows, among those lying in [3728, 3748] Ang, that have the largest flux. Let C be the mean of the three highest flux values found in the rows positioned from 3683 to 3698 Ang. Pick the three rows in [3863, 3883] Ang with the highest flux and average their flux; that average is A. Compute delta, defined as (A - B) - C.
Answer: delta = -39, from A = 43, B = 40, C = 42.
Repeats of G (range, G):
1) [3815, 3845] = 13.1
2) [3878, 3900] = 14.0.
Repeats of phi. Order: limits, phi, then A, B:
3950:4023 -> -3.2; 45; 50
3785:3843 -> 0.0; 34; 34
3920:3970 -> -0.6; 29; 30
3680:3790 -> -0.6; 38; 38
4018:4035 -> -0.3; 54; 54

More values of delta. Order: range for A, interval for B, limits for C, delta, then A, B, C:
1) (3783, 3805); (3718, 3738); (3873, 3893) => -32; 51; 41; 42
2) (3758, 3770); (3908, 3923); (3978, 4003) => -68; 38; 49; 56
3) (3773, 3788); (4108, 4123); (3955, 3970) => -48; 53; 63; 38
